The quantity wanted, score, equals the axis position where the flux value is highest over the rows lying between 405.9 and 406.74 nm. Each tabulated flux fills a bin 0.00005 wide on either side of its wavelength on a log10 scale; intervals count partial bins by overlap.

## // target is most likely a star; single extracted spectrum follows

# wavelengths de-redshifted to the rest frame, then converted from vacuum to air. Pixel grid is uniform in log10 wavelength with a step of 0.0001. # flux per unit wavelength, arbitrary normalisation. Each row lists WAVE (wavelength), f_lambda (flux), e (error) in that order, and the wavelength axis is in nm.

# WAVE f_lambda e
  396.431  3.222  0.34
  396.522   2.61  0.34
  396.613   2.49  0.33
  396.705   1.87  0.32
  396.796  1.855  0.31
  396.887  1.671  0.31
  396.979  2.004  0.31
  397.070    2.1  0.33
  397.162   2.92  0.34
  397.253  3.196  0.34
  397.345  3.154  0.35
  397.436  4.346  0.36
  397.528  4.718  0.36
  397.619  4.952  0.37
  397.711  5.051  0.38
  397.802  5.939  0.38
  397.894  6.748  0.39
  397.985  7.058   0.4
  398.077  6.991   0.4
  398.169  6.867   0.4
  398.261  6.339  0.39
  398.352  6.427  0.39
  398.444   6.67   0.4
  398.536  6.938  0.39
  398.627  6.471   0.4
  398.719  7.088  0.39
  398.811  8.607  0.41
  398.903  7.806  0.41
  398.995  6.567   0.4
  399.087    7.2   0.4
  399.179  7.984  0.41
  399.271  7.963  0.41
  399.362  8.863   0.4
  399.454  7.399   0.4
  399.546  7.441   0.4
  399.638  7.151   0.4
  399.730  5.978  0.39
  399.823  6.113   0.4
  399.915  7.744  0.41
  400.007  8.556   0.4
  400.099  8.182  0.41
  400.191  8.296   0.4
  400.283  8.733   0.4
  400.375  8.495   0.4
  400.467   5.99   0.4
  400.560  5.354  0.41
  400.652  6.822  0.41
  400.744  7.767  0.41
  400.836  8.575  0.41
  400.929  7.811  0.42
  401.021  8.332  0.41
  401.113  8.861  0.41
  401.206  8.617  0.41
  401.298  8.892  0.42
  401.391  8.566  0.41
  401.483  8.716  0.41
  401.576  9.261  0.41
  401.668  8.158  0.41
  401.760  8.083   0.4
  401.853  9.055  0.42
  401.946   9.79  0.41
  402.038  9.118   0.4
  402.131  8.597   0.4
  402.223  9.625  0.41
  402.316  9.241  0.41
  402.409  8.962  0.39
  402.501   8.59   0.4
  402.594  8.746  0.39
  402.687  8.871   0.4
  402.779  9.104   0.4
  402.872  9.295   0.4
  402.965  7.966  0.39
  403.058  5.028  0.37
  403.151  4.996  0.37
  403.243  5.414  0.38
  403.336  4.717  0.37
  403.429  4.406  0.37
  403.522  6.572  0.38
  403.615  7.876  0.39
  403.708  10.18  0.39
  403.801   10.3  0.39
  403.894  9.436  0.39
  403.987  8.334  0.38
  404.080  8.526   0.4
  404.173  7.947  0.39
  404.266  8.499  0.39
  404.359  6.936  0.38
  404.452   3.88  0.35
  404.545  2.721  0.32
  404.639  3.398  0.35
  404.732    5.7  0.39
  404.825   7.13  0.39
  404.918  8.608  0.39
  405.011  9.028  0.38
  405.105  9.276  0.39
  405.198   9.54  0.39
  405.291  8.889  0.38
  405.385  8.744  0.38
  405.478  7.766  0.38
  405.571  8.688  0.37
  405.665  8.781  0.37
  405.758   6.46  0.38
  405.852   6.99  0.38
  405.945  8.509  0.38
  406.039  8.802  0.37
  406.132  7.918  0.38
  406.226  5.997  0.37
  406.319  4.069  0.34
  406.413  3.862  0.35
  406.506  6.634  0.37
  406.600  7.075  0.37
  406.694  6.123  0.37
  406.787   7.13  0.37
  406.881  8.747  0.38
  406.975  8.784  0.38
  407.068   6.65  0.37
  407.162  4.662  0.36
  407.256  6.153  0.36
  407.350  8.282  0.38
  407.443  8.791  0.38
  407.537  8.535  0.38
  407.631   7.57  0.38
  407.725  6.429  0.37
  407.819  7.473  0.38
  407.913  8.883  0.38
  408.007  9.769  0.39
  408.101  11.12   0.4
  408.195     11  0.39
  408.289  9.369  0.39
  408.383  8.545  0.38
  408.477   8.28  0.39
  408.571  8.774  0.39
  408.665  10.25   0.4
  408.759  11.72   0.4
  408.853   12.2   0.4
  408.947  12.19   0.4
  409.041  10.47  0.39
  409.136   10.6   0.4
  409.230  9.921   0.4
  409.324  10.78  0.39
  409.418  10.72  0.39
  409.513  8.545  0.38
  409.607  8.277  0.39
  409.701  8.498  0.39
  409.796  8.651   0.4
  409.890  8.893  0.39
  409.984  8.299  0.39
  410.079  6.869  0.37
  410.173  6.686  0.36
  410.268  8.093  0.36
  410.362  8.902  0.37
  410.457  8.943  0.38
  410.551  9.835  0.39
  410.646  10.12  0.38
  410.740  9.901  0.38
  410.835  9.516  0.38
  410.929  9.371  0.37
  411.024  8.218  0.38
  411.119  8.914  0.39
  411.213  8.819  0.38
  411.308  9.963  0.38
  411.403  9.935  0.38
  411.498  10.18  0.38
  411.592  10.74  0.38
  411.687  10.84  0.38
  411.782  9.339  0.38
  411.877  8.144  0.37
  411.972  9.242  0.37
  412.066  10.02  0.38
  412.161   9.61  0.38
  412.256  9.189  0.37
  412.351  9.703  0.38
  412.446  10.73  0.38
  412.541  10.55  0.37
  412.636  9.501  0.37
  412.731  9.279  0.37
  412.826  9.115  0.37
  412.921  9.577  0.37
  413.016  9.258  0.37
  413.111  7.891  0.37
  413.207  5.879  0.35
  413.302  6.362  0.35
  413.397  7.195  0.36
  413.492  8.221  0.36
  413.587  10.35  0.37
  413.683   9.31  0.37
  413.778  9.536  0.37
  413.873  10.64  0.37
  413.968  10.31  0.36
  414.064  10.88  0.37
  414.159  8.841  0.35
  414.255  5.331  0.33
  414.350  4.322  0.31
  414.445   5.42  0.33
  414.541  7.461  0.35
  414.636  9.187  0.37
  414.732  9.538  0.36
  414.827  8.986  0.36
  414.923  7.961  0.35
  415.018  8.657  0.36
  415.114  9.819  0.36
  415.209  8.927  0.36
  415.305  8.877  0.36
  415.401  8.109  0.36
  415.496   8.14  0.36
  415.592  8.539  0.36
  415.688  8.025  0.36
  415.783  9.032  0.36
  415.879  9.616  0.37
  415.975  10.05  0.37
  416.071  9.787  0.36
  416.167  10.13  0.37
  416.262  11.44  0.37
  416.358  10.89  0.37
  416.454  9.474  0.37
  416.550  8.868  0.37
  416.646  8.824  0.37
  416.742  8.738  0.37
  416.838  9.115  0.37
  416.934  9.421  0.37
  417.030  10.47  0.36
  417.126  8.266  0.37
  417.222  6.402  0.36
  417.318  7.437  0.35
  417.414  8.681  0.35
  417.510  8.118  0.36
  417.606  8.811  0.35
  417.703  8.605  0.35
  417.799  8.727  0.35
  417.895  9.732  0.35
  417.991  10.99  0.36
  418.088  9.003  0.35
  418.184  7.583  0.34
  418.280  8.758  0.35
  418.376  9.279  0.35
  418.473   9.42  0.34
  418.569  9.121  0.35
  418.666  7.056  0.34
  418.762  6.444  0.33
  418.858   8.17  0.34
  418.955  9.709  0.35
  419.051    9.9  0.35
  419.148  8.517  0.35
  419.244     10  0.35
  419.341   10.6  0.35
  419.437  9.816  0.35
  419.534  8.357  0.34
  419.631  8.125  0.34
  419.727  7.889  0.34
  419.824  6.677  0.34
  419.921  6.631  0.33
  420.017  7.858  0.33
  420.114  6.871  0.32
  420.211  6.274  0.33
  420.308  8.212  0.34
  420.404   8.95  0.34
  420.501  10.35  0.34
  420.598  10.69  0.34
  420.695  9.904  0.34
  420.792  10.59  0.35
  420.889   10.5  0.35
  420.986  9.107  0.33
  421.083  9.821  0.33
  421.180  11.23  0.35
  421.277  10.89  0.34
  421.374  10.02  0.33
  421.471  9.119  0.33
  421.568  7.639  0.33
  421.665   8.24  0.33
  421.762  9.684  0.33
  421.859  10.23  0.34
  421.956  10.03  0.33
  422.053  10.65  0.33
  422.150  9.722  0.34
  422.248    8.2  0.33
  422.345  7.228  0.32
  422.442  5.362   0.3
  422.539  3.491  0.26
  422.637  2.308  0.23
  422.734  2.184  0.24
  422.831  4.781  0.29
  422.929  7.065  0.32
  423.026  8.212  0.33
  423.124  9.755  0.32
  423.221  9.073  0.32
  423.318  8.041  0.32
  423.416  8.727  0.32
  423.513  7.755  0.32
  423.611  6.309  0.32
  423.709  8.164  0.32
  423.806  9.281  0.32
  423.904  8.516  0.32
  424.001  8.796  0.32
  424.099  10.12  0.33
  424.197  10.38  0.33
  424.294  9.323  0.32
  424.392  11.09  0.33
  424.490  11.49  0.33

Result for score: 406.039 nm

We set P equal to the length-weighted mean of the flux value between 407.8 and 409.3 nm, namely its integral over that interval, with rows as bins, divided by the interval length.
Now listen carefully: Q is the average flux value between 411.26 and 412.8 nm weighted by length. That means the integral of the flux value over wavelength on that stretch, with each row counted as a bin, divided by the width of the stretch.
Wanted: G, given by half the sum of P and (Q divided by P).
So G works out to 5.5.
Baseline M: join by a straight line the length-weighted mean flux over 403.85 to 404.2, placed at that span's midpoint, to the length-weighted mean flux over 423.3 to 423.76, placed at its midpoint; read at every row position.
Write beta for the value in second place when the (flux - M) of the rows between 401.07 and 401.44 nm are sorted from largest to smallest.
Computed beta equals 0.1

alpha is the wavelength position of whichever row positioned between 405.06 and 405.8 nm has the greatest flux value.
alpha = 405.198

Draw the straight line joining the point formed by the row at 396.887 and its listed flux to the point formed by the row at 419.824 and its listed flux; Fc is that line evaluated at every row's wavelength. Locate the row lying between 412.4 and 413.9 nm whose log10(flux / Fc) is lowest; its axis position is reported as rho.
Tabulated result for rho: 413.207 nm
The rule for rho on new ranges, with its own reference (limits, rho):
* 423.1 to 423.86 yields 423.611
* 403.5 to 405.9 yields 404.545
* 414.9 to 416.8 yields 415.688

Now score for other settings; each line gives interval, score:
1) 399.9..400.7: 400.283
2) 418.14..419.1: 419.051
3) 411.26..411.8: 411.687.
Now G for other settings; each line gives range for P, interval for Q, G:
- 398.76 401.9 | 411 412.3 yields 4.5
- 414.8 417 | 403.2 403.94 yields 5.0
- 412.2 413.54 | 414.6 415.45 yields 4.9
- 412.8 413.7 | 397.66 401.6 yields 4.6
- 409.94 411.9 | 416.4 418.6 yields 5.1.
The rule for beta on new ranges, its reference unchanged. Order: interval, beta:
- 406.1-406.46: -2.5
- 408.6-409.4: 3.8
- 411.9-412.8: 2.3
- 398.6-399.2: -0.8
